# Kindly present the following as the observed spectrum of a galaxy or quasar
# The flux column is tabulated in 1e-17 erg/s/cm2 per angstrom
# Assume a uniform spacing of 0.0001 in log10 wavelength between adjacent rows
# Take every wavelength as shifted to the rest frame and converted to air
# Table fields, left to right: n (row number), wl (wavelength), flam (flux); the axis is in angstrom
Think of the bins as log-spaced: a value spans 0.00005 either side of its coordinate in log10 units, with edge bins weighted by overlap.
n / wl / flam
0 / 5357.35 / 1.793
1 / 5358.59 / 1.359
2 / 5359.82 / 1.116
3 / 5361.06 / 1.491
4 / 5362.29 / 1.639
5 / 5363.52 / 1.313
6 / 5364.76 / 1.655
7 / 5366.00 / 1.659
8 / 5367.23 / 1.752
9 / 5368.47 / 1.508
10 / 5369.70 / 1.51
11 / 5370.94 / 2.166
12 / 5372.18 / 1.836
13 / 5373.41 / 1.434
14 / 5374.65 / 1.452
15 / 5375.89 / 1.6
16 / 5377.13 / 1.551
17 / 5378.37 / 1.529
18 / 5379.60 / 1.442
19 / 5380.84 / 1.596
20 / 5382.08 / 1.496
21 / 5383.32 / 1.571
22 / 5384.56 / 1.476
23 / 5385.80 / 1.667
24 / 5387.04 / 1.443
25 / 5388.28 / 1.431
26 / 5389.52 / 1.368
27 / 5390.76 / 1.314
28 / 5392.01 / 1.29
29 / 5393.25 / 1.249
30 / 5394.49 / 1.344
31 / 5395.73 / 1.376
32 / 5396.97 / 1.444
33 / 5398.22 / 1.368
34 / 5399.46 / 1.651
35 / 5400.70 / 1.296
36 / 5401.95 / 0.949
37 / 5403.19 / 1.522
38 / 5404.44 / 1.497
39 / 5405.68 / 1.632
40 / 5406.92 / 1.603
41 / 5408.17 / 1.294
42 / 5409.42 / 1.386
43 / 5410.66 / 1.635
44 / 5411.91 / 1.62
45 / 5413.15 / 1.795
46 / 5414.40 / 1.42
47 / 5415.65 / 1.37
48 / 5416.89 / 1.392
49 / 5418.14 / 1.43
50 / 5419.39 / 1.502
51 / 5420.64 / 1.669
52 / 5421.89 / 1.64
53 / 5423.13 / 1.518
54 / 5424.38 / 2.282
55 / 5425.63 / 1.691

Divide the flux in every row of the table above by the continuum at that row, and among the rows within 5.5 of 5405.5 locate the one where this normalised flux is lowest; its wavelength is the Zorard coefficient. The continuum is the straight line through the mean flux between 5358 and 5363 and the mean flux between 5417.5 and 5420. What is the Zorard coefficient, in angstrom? 5401.95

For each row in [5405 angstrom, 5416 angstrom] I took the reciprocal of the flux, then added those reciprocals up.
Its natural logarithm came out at 1.78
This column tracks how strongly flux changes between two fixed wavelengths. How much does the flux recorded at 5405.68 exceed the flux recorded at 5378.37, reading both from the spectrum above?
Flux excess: 0.10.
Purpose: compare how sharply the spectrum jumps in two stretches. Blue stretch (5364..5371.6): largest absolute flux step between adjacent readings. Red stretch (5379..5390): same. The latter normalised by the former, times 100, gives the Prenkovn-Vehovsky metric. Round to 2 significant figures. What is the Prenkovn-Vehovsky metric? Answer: 34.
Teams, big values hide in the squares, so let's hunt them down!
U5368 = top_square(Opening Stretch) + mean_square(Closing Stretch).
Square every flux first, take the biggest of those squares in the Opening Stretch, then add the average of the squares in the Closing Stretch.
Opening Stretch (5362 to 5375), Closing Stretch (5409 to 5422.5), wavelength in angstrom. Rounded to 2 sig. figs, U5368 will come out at 7.1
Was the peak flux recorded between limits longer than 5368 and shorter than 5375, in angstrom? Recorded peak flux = 2.166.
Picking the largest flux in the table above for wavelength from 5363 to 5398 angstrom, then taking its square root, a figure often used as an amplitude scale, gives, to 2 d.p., 1.47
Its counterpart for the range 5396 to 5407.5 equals 1.28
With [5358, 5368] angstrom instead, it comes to 1.32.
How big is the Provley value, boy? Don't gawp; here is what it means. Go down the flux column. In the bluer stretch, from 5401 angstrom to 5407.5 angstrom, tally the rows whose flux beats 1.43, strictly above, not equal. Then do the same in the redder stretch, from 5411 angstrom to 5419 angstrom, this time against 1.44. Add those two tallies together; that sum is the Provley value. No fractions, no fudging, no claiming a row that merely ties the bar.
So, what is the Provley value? 6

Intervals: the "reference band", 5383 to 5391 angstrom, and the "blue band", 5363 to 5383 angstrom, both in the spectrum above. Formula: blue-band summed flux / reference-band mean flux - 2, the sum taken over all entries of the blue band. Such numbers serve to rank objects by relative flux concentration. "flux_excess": 15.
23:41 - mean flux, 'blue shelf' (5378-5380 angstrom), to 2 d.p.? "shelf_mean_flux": 1.49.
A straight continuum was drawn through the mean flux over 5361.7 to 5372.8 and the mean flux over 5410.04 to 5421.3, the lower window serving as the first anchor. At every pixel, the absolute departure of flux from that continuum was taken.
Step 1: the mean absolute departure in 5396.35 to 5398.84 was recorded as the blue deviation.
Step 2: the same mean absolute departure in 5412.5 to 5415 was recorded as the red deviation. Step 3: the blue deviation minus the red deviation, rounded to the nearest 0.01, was 0.00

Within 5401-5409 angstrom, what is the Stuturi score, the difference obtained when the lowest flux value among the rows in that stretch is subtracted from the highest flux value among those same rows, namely 0.68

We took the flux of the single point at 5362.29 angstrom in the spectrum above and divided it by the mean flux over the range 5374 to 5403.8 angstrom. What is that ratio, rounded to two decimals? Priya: 1.14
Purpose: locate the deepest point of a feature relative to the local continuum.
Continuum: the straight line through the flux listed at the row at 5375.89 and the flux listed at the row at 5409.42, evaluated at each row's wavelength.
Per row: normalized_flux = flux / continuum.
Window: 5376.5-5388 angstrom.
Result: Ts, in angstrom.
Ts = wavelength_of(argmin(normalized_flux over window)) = 5379.60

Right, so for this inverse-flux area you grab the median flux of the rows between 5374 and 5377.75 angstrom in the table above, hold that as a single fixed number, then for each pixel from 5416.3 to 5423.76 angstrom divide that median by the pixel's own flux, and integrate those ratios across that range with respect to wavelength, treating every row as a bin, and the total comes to 7.6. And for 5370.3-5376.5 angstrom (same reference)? 5.8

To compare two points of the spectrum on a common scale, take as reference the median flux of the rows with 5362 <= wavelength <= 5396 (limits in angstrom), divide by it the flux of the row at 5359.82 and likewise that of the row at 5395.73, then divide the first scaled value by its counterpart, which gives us 0.81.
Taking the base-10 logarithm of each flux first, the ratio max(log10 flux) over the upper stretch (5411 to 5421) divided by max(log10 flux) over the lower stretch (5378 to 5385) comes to 1.3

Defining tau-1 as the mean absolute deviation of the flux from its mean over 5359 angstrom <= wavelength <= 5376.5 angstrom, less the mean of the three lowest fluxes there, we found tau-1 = -1.11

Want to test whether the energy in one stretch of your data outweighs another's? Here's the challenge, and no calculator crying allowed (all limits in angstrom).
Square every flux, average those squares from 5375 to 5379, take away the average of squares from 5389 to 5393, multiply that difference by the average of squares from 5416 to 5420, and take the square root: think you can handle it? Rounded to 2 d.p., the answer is 1.19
